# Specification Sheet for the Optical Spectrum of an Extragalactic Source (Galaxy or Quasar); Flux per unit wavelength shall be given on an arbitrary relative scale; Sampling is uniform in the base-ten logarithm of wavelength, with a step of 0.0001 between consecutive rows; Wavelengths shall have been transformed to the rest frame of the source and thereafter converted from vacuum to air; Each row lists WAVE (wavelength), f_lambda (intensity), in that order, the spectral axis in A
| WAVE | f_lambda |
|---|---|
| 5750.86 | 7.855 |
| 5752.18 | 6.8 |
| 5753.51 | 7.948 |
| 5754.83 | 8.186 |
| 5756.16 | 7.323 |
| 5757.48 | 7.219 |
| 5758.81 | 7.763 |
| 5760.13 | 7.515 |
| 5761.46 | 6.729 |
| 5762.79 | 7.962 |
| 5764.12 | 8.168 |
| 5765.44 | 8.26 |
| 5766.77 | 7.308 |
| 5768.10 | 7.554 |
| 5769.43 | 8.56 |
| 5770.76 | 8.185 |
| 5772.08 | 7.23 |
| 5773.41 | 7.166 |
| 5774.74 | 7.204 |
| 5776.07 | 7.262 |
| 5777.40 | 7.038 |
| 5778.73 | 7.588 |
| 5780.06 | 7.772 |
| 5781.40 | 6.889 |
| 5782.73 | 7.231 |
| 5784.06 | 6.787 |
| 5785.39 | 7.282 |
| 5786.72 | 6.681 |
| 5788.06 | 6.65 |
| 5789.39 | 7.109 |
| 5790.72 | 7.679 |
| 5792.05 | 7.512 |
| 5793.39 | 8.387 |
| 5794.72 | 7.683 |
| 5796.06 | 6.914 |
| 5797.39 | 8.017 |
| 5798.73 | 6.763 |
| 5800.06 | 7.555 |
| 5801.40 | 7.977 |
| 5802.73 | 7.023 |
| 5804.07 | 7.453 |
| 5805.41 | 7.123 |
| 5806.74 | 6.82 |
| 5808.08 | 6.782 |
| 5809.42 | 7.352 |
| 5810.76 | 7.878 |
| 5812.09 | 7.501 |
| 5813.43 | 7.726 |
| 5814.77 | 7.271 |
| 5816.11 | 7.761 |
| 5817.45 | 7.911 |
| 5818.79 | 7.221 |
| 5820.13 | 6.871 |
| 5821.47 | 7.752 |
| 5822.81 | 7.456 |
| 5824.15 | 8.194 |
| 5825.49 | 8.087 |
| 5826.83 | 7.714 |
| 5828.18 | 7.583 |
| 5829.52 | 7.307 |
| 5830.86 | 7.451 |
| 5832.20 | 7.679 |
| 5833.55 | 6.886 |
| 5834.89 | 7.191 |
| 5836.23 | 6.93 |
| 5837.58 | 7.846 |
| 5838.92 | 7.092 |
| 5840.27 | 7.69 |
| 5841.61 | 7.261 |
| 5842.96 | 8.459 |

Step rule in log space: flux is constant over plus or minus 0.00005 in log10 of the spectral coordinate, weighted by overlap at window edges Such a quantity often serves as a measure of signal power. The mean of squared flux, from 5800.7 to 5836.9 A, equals 55.5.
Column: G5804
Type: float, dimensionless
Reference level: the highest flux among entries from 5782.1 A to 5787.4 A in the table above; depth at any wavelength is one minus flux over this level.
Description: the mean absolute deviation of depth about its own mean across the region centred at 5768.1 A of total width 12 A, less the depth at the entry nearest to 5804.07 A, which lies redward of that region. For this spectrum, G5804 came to 0.085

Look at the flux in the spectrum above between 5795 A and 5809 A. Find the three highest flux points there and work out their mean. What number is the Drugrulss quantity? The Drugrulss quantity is 7.85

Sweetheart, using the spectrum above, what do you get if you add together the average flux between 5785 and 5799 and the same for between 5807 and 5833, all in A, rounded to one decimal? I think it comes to 14.9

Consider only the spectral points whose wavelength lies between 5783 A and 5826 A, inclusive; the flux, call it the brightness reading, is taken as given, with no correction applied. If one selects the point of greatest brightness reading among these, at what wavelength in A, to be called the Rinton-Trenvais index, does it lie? 5793.39 A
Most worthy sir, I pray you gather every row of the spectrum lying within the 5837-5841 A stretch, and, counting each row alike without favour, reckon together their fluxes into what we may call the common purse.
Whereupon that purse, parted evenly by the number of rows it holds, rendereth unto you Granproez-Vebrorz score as 7.54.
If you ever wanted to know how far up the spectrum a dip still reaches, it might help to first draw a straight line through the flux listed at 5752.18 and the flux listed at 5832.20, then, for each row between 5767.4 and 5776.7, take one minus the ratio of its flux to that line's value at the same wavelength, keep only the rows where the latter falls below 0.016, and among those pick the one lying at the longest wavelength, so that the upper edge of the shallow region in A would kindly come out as 5776.07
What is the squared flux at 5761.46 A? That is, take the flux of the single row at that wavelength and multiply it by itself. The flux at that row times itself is 45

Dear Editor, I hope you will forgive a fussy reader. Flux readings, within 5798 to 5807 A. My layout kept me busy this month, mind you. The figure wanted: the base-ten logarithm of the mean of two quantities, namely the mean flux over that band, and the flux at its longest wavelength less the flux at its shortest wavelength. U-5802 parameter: 0.56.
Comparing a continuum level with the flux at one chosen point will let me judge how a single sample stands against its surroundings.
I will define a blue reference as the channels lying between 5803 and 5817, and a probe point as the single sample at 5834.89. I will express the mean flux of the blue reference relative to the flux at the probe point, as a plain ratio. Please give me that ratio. 1.02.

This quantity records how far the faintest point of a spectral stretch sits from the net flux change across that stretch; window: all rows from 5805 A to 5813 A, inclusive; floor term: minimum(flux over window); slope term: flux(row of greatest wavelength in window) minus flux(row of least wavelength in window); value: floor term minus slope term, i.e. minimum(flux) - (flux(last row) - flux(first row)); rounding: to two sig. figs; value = 6.4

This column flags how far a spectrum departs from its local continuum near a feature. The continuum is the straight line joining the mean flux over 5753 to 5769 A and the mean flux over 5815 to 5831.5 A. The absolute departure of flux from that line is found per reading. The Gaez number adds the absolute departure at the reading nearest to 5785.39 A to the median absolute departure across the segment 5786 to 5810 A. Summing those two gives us 0.87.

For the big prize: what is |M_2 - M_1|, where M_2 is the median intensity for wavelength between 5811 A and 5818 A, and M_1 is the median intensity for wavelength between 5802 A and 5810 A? 0.7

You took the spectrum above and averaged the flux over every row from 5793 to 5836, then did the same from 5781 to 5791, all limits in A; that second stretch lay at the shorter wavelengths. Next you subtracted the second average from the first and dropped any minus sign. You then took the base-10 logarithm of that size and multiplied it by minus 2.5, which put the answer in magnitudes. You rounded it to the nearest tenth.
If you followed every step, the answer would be 0.9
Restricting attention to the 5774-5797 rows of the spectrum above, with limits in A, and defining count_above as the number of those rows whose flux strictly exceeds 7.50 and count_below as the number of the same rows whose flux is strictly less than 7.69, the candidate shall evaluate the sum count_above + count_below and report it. 21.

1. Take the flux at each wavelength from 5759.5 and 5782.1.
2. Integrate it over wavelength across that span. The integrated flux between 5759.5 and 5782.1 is 170.6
